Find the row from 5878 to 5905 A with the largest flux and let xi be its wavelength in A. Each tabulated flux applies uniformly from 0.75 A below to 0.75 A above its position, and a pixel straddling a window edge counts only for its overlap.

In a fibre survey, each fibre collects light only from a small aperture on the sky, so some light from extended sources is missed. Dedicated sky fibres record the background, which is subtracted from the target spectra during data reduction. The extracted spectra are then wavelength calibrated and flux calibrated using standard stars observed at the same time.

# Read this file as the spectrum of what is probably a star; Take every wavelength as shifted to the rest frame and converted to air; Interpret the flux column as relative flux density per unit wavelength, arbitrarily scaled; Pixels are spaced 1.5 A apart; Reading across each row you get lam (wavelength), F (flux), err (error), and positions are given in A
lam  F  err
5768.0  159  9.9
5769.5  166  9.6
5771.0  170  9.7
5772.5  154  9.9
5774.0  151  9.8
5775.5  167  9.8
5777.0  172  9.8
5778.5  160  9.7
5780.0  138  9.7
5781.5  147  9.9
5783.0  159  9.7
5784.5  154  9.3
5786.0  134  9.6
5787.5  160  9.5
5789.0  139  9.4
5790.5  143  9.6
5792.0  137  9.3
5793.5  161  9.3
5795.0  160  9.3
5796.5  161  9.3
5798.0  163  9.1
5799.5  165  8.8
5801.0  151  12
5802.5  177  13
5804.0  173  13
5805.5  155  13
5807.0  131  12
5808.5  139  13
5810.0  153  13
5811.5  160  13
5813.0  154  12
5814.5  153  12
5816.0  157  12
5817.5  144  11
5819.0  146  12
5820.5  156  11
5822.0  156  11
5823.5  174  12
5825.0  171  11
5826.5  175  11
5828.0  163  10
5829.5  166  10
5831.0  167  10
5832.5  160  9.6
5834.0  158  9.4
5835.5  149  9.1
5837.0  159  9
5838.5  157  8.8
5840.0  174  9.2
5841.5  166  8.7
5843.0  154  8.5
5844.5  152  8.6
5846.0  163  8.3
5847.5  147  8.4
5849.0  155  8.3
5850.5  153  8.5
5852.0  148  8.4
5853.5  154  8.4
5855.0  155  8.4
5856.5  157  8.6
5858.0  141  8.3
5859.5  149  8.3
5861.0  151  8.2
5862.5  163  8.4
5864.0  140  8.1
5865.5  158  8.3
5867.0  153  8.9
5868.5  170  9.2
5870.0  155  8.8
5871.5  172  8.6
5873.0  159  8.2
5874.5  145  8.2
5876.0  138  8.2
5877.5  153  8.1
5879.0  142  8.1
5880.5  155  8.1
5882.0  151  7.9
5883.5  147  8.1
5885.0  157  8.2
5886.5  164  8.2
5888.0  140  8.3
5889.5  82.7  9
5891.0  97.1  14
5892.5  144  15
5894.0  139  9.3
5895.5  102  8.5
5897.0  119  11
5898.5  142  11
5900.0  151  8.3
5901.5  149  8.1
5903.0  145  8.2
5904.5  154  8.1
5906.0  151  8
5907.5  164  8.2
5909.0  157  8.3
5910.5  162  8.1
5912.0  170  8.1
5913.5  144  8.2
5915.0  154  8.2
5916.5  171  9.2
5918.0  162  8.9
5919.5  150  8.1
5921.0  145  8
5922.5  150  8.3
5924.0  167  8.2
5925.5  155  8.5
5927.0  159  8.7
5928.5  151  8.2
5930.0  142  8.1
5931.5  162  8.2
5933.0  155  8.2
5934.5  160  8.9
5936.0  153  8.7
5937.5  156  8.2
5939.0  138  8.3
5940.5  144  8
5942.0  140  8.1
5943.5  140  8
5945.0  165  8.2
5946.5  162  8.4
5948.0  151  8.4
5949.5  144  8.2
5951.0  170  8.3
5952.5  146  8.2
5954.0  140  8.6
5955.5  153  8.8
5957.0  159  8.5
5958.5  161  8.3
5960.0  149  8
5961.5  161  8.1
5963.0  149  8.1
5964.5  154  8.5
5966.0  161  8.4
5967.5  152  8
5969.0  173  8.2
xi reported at 5886.5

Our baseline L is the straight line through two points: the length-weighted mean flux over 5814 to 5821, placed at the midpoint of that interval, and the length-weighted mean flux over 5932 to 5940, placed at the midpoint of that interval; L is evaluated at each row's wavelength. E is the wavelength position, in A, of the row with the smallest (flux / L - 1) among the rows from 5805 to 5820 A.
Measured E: 5807.0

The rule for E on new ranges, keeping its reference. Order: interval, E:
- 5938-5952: 5939.0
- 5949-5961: 5954.0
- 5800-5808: 5807.0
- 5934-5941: 5939.0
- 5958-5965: 5963.0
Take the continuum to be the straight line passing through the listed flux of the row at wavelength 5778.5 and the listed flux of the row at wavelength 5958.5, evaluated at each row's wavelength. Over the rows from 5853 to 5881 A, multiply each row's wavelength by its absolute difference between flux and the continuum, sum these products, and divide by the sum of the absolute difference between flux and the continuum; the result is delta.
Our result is 5868.1 A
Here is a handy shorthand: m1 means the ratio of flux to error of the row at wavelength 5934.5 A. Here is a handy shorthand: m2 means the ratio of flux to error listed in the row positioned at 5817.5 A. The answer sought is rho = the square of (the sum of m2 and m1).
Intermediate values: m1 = 18.0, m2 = 13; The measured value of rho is 965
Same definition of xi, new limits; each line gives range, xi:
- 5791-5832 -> 5802.5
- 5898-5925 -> 5916.5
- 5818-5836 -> 5826.5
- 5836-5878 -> 5840.0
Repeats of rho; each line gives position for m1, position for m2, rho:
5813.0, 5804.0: 683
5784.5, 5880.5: 1274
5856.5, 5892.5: 776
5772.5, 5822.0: 884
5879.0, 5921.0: 1271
